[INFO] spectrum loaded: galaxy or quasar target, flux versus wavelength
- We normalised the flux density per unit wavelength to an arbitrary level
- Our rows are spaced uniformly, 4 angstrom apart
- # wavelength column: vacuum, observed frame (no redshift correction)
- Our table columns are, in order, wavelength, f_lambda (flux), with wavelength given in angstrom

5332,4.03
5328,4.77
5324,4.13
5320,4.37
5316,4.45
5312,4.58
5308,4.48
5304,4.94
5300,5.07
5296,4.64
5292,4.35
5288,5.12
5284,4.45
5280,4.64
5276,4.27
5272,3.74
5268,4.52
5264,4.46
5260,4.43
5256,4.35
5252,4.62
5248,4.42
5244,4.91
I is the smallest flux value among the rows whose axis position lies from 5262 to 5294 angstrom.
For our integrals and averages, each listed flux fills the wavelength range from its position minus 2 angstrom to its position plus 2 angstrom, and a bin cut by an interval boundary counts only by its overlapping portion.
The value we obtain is 3.74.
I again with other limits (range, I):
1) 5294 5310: 4.48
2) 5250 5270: 4.35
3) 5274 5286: 4.27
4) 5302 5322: 4.37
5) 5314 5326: 4.13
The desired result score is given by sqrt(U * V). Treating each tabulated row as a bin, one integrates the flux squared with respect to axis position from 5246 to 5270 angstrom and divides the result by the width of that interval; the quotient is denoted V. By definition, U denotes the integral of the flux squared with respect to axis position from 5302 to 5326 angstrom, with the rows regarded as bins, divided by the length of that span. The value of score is 20.1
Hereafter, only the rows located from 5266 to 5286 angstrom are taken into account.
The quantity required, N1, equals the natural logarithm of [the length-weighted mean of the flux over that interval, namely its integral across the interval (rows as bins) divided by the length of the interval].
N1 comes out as 1.46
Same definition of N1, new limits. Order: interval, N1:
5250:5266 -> 1.50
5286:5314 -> 1.56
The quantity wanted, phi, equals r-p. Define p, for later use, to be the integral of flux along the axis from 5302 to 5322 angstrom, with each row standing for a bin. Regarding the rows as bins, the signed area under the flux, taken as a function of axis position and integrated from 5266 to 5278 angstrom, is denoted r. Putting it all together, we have -41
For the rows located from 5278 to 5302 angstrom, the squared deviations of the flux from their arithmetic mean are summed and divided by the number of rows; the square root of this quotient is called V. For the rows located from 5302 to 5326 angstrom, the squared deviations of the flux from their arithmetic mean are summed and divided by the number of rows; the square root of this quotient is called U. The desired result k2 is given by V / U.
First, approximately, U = 0.24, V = 0.290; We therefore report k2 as 1.19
